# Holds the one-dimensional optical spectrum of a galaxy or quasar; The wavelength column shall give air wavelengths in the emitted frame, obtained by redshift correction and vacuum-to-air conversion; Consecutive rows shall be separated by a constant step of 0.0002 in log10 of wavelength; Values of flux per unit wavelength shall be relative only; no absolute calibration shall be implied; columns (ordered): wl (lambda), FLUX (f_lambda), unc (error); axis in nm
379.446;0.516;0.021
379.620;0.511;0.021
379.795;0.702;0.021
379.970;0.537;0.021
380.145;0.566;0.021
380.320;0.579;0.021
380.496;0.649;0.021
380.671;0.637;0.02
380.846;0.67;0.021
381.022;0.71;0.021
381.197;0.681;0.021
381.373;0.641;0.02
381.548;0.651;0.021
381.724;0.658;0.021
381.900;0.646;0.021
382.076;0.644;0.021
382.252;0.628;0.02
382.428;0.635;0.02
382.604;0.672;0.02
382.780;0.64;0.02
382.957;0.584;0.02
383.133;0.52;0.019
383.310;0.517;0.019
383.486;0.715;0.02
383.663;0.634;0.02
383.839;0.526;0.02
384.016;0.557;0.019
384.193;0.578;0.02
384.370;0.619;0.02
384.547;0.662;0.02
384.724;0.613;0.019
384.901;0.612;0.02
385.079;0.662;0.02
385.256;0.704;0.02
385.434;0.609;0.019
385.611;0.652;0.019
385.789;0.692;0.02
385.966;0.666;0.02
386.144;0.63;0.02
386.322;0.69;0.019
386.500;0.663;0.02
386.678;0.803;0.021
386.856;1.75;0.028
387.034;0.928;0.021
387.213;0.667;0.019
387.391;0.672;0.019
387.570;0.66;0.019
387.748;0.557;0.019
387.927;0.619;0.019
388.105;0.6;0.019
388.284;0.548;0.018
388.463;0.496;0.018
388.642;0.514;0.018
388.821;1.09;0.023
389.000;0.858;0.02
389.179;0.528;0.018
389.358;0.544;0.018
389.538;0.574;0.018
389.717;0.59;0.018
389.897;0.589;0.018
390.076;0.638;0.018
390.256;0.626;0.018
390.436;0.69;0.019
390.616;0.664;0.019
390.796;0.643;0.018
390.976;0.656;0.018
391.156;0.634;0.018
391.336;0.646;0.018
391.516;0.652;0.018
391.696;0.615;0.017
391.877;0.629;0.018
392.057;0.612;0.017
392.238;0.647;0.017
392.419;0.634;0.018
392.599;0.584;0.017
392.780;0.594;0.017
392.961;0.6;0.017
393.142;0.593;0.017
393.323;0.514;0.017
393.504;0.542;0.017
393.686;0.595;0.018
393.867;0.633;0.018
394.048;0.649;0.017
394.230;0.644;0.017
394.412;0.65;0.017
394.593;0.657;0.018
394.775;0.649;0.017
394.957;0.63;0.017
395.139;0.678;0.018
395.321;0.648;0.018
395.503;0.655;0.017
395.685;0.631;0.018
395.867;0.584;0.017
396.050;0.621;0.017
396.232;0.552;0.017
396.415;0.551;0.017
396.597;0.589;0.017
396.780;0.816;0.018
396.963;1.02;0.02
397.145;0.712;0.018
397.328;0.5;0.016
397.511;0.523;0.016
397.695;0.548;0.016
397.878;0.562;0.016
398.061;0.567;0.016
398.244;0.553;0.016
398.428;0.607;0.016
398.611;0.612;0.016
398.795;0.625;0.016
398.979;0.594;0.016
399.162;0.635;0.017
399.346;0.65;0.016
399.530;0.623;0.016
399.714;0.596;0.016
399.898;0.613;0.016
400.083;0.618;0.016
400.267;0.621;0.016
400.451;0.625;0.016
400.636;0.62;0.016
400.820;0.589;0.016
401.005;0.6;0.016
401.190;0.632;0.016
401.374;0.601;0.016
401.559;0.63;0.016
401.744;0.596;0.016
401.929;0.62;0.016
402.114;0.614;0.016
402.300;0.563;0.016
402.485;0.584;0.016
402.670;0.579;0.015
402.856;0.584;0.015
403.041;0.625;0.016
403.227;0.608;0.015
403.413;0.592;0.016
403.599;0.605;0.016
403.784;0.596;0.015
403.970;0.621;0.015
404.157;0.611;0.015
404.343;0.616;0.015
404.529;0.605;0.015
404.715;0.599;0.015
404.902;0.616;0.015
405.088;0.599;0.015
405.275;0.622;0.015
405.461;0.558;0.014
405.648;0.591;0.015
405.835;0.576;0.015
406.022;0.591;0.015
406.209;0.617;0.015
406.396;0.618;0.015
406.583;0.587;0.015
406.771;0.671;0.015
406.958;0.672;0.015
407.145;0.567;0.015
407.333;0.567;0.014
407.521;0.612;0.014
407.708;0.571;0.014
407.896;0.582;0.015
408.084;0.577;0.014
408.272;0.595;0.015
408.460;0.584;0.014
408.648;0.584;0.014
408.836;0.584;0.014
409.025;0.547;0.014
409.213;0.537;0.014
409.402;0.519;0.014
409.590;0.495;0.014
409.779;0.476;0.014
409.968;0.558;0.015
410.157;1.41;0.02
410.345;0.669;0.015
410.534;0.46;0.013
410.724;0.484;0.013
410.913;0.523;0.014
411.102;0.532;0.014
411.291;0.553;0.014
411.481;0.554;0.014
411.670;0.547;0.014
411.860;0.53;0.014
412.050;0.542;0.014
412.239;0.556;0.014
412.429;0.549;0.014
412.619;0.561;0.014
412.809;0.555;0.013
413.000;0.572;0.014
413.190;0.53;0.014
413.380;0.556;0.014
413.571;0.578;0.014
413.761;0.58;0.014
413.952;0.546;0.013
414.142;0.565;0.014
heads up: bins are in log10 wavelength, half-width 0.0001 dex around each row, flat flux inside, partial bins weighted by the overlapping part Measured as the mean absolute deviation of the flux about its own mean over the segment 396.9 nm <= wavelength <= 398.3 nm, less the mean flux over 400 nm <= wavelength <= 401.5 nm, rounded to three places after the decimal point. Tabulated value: -0.492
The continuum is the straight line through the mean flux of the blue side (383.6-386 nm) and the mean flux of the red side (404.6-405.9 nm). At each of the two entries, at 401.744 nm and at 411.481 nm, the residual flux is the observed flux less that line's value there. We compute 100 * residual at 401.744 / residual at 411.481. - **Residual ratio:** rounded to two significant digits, 14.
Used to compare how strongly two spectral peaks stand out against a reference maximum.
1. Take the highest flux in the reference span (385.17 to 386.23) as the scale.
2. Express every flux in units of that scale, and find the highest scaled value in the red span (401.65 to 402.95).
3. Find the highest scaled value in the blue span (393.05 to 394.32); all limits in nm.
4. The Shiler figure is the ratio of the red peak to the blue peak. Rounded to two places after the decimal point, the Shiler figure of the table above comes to 0.96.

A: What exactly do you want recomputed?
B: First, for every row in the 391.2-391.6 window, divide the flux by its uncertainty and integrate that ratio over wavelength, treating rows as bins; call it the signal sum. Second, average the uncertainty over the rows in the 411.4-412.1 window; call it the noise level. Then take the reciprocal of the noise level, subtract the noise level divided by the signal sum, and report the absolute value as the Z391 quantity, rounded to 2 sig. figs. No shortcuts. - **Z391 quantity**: 71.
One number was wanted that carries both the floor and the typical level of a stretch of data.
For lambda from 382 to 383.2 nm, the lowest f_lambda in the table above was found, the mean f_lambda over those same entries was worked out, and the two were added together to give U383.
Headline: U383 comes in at 1.14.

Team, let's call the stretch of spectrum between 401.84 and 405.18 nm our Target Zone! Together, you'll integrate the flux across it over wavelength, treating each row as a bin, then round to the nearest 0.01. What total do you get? 2.01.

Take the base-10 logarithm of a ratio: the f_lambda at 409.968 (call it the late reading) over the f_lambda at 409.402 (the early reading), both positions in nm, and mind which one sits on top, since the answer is 0.031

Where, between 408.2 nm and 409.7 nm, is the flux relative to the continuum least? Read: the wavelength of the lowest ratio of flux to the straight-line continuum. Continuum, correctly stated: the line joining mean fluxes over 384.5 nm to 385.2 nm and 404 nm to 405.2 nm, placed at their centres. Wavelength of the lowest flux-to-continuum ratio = 409.590 nm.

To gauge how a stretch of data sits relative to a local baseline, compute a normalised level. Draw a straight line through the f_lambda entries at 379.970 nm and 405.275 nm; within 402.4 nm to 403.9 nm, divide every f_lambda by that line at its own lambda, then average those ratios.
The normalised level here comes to 0.97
